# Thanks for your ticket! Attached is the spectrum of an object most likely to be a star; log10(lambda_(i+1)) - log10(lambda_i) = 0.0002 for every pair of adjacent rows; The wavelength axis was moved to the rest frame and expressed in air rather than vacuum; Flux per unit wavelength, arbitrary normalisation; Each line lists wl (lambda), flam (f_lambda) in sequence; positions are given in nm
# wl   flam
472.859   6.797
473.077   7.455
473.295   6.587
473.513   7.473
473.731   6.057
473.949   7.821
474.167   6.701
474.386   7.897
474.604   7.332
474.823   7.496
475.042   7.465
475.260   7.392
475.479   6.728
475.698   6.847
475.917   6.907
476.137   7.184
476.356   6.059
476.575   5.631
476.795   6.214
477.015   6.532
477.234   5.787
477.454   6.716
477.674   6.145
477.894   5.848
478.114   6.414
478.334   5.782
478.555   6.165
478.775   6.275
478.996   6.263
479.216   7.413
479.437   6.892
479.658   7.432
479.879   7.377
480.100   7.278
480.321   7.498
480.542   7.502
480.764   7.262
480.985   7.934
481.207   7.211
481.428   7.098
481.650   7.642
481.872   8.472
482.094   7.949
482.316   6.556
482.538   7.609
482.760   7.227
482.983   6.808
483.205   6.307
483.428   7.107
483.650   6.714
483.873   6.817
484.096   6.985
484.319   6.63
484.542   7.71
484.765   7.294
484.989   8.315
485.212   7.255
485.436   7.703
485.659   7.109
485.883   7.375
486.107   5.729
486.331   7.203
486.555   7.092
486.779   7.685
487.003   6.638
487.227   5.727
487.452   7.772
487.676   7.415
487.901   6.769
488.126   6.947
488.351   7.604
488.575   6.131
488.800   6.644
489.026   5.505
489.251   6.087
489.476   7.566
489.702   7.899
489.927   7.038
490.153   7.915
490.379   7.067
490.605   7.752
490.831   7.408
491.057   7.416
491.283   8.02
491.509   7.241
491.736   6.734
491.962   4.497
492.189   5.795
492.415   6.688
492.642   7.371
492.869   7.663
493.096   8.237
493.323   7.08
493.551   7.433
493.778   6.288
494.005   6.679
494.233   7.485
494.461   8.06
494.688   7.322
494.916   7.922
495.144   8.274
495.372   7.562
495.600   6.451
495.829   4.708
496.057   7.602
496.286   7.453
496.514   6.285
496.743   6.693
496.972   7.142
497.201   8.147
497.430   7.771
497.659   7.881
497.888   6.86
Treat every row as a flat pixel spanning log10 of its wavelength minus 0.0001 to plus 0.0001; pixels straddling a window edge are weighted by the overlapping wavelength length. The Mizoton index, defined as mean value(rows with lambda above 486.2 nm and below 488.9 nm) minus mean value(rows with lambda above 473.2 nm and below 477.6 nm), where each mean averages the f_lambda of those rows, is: 0.13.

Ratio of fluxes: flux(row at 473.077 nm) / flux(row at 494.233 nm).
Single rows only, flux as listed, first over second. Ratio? 1.00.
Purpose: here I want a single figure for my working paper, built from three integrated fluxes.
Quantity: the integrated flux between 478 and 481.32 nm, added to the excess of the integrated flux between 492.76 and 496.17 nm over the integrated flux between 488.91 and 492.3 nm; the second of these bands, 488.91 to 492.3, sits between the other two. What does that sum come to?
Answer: 24.4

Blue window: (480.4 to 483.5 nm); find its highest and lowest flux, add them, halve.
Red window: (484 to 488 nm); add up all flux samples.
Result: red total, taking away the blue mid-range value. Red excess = 121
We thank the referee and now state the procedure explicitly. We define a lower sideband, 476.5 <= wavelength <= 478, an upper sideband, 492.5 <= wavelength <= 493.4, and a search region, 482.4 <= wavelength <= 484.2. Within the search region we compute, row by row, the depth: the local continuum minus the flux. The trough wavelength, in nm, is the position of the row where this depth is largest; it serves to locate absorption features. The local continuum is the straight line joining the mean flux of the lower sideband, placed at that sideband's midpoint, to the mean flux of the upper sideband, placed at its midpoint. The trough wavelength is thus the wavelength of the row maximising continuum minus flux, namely 483.205 nm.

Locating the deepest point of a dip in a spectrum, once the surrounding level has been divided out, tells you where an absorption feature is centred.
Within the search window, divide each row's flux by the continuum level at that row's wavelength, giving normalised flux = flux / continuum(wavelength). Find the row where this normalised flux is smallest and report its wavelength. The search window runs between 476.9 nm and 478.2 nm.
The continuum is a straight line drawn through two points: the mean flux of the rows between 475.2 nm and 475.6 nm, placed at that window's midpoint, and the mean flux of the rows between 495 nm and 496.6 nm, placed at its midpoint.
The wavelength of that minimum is 477.234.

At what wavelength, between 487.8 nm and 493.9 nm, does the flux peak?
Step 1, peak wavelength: 493.096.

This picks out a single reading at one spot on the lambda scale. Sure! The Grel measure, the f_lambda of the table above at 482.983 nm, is 6.808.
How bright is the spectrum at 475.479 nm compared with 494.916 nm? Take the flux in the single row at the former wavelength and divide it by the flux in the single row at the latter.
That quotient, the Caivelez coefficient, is 0.85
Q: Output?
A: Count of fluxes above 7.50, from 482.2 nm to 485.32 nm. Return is 3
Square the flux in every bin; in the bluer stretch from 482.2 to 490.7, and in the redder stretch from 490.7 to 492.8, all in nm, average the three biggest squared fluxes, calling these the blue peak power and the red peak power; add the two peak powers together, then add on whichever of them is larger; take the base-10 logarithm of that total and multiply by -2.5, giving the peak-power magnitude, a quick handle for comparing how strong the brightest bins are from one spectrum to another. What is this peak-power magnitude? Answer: -5.68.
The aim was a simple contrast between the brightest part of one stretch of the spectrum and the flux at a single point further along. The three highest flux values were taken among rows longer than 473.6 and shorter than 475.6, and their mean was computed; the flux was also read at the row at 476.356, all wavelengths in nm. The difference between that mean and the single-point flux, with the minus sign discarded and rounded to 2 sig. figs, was 1.7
